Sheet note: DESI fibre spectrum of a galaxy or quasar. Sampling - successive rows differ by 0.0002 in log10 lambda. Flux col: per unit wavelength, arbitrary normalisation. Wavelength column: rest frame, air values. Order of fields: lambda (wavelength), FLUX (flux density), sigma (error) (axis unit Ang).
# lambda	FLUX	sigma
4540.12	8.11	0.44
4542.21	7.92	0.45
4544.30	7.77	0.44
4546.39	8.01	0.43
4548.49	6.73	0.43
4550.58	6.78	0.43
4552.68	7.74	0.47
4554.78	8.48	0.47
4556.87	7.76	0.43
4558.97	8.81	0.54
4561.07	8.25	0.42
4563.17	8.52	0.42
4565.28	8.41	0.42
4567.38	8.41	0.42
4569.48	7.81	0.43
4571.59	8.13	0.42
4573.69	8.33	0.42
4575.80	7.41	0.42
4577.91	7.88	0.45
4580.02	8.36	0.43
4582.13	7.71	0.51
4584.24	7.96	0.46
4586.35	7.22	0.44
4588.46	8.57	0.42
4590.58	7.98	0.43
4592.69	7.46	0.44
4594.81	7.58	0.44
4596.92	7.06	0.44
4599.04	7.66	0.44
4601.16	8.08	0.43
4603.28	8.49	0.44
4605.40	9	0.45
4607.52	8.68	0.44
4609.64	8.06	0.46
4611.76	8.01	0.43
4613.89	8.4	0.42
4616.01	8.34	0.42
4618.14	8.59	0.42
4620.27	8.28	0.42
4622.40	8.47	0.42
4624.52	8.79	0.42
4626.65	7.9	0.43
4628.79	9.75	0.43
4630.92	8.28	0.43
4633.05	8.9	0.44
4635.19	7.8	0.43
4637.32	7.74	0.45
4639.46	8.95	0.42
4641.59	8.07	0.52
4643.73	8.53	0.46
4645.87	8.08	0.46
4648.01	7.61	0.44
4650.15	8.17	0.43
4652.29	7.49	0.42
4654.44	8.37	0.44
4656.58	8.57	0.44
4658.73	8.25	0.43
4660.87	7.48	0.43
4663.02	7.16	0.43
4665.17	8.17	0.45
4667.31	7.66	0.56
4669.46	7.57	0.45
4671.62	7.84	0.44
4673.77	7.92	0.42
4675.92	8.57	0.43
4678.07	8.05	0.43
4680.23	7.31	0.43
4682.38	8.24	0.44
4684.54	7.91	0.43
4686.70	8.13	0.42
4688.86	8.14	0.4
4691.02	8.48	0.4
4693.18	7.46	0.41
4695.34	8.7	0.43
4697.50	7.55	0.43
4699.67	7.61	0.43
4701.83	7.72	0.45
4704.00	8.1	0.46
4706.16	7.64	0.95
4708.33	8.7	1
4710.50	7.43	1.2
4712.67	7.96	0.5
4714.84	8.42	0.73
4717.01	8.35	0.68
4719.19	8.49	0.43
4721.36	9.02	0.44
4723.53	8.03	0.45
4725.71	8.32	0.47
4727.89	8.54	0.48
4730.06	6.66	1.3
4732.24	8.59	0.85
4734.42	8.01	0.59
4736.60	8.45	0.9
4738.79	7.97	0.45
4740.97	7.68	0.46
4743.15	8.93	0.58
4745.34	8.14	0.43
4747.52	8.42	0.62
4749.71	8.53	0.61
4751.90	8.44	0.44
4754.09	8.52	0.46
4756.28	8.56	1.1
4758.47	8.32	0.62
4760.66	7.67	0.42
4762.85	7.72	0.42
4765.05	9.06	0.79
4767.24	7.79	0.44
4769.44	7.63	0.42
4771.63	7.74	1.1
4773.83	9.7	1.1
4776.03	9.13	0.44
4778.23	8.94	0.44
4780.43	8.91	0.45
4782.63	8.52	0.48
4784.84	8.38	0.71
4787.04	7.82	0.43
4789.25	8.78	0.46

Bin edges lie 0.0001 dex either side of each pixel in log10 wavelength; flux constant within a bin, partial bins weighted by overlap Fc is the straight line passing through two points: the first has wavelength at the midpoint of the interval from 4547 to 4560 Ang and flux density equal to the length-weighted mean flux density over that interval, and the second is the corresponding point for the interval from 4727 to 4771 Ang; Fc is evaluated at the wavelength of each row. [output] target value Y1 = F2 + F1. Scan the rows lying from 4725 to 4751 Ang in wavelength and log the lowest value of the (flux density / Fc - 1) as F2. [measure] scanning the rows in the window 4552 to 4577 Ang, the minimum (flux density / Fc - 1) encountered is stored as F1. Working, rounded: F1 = -0.05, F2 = -0.181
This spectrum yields -0.23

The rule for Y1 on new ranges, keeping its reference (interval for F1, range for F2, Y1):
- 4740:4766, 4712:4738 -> -0.25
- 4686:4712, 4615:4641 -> -0.10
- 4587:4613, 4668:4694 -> -0.19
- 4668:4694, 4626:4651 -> -0.13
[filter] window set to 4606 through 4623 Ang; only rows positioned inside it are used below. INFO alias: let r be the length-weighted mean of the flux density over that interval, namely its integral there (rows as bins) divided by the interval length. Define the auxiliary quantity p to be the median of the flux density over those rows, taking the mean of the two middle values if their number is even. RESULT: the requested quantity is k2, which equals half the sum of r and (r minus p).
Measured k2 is 4.2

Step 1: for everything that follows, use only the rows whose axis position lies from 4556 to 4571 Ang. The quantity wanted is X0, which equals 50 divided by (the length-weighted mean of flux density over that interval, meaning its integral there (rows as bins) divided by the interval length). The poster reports 6.04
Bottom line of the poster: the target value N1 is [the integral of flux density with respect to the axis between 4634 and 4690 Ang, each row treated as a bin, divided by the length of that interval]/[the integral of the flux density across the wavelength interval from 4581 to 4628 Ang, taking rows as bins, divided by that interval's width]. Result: 0.99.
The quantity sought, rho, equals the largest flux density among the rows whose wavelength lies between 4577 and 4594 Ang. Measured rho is 8.57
